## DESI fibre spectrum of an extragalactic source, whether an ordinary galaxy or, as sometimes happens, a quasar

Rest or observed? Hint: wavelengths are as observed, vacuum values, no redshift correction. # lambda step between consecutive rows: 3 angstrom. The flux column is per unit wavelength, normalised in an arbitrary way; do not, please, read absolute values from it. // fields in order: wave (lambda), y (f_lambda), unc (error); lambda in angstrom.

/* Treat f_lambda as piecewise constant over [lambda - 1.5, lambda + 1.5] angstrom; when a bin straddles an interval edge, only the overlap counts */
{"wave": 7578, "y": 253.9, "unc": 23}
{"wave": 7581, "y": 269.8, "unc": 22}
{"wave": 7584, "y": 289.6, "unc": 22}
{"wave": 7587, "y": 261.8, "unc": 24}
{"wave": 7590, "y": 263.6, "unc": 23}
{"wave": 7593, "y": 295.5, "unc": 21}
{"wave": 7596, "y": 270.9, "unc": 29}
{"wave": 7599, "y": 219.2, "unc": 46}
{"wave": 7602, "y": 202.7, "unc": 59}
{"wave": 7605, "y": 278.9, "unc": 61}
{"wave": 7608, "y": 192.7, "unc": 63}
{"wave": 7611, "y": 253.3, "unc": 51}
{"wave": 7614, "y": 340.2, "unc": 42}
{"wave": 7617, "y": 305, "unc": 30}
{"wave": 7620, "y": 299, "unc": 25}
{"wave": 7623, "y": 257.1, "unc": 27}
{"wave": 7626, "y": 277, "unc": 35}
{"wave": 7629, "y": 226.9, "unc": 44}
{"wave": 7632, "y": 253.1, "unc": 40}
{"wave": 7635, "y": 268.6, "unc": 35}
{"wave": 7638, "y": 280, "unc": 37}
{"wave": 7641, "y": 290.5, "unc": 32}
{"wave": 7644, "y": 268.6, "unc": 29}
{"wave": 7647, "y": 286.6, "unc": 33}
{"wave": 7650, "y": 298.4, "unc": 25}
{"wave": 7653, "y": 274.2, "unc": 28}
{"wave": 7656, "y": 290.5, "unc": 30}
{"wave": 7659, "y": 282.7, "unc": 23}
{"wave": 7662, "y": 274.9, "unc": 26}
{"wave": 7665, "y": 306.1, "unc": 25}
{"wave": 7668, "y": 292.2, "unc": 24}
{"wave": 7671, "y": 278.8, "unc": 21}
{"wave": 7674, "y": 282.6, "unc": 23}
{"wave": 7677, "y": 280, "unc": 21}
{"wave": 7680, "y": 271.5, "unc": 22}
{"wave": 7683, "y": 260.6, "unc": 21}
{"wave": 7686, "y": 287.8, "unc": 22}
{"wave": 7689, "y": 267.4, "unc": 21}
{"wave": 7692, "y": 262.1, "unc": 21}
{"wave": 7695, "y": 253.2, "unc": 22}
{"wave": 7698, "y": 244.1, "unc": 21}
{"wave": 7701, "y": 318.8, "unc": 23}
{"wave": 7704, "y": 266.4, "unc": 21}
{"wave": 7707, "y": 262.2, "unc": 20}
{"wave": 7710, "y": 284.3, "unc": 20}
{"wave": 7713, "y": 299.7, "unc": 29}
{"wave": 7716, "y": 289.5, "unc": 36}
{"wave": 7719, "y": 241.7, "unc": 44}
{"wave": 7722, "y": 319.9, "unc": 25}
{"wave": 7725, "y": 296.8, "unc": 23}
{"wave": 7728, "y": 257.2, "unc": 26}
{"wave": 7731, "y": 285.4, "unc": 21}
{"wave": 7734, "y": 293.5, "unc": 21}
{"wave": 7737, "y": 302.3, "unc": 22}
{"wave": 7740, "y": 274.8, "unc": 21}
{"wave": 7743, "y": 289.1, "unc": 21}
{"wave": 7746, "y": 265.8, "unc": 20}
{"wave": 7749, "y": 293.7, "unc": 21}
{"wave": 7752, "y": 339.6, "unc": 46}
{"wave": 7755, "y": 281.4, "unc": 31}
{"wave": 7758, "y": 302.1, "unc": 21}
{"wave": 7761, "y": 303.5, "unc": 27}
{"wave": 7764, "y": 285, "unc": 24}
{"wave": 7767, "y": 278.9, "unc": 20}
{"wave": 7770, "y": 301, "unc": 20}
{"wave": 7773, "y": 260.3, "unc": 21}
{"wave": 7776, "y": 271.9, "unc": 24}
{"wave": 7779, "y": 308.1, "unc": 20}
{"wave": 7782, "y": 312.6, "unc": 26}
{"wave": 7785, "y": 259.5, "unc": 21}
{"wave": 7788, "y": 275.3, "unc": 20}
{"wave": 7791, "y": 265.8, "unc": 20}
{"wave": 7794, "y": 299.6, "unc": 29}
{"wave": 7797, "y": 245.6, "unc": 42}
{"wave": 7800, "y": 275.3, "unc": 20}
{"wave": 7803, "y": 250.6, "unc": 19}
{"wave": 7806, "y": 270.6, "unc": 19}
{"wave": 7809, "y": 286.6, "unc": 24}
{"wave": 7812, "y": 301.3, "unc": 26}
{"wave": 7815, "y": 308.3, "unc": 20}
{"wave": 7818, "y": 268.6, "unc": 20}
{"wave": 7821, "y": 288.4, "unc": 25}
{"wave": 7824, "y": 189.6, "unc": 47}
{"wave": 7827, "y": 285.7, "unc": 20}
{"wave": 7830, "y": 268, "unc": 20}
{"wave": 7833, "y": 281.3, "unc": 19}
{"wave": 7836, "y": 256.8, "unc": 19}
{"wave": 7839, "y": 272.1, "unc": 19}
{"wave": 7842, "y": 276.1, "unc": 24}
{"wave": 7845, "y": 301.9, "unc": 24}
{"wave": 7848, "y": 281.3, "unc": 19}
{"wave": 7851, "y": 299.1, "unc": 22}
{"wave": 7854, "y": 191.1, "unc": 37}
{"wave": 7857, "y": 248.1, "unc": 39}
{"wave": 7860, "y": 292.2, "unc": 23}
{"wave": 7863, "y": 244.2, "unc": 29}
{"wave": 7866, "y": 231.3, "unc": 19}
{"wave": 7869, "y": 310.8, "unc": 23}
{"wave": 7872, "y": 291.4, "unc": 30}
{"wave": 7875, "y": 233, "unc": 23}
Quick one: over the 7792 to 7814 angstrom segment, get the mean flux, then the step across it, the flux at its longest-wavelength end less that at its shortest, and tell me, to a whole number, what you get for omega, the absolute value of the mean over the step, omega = 162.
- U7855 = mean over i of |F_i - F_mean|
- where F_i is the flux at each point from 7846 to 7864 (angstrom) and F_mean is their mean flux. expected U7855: 32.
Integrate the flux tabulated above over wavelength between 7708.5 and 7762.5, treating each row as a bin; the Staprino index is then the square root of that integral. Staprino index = 125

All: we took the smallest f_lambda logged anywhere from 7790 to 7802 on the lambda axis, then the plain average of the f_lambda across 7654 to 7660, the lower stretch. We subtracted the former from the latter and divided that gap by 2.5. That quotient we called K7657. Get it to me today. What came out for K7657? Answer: 16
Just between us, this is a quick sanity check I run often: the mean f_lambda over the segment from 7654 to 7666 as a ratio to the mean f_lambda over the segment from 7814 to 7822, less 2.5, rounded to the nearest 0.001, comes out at -1.500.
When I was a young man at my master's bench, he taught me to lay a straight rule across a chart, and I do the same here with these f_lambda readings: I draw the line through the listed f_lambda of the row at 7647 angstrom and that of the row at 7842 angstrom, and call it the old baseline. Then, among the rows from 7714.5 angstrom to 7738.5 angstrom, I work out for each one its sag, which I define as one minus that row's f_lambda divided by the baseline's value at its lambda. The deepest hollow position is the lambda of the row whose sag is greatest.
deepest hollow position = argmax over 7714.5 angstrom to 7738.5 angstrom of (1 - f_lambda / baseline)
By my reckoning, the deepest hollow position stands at 7719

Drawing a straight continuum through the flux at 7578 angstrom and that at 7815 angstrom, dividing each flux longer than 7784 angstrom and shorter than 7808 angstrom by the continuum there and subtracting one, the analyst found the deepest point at 7797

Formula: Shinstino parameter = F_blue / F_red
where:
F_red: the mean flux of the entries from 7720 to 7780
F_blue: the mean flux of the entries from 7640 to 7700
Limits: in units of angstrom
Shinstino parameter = 0.96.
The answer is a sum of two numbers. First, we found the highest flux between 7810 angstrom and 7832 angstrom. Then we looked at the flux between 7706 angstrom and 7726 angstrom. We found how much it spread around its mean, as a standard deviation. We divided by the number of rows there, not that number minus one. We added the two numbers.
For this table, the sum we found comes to 332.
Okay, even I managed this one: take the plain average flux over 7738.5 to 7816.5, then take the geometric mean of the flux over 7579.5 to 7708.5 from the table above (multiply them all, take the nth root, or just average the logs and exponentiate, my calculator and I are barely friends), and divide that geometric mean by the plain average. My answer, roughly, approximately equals 0.95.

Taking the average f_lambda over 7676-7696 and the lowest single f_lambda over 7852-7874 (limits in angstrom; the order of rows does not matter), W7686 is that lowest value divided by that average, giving 0.71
